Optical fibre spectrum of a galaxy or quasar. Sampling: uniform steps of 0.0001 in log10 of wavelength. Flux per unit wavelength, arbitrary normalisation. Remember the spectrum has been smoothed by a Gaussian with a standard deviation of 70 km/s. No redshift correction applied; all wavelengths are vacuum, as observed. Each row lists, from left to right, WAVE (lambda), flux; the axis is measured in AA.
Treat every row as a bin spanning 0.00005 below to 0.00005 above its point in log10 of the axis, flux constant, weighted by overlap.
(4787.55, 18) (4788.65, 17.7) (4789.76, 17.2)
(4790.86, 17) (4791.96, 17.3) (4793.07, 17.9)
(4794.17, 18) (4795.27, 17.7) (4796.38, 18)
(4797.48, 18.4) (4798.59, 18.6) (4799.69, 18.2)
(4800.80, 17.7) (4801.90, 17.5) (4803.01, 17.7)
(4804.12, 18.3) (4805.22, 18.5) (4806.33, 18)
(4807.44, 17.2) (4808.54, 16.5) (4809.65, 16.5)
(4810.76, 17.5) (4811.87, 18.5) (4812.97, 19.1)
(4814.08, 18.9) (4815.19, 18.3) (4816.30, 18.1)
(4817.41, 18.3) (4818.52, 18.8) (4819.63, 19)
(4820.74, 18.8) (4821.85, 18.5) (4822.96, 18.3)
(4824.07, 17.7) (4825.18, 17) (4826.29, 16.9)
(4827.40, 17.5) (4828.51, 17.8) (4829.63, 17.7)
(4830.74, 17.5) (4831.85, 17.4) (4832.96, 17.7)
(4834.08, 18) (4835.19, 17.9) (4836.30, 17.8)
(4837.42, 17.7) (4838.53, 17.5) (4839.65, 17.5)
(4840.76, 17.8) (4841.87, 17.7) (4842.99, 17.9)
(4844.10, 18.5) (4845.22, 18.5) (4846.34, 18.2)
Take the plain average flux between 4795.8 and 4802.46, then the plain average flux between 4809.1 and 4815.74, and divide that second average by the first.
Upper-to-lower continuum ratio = 1.00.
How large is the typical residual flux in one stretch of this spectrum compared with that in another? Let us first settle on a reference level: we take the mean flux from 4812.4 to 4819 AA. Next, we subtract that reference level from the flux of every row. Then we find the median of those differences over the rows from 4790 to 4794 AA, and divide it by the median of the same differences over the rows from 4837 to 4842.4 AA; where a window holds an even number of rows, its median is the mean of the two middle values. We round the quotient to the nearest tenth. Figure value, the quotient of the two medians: 1.5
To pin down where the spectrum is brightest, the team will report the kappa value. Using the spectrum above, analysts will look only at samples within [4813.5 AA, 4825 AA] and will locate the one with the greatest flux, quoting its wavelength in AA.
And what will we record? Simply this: 4819.63 AA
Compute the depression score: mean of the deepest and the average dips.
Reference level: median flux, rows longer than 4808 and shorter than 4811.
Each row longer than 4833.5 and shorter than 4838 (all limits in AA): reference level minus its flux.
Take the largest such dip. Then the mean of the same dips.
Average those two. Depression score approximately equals -1.27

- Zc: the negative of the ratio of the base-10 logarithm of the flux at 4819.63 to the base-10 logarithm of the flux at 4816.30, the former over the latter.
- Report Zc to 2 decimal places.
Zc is -1.02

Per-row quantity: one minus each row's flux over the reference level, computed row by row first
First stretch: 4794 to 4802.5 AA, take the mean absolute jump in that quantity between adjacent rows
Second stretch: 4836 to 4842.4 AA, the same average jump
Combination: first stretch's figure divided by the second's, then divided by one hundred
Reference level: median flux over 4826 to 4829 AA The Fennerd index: 0.023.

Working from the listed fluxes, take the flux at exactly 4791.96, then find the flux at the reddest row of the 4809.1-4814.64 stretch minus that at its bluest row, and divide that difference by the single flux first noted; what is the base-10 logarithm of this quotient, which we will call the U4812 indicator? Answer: -0.86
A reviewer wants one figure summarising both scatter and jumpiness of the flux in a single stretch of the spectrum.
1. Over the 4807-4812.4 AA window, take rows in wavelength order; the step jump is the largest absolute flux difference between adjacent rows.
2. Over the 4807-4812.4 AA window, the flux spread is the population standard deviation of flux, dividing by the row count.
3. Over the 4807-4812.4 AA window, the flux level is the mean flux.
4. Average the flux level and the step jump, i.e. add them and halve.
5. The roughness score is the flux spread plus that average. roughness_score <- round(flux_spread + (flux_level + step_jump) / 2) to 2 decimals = 9.86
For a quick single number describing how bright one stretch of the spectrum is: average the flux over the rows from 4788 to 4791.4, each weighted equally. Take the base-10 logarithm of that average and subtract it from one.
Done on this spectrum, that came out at -0.238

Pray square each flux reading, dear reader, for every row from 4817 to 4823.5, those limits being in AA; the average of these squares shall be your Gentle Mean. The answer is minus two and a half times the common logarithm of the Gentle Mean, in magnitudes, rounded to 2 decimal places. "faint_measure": -6.35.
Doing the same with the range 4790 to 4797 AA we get -6.23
